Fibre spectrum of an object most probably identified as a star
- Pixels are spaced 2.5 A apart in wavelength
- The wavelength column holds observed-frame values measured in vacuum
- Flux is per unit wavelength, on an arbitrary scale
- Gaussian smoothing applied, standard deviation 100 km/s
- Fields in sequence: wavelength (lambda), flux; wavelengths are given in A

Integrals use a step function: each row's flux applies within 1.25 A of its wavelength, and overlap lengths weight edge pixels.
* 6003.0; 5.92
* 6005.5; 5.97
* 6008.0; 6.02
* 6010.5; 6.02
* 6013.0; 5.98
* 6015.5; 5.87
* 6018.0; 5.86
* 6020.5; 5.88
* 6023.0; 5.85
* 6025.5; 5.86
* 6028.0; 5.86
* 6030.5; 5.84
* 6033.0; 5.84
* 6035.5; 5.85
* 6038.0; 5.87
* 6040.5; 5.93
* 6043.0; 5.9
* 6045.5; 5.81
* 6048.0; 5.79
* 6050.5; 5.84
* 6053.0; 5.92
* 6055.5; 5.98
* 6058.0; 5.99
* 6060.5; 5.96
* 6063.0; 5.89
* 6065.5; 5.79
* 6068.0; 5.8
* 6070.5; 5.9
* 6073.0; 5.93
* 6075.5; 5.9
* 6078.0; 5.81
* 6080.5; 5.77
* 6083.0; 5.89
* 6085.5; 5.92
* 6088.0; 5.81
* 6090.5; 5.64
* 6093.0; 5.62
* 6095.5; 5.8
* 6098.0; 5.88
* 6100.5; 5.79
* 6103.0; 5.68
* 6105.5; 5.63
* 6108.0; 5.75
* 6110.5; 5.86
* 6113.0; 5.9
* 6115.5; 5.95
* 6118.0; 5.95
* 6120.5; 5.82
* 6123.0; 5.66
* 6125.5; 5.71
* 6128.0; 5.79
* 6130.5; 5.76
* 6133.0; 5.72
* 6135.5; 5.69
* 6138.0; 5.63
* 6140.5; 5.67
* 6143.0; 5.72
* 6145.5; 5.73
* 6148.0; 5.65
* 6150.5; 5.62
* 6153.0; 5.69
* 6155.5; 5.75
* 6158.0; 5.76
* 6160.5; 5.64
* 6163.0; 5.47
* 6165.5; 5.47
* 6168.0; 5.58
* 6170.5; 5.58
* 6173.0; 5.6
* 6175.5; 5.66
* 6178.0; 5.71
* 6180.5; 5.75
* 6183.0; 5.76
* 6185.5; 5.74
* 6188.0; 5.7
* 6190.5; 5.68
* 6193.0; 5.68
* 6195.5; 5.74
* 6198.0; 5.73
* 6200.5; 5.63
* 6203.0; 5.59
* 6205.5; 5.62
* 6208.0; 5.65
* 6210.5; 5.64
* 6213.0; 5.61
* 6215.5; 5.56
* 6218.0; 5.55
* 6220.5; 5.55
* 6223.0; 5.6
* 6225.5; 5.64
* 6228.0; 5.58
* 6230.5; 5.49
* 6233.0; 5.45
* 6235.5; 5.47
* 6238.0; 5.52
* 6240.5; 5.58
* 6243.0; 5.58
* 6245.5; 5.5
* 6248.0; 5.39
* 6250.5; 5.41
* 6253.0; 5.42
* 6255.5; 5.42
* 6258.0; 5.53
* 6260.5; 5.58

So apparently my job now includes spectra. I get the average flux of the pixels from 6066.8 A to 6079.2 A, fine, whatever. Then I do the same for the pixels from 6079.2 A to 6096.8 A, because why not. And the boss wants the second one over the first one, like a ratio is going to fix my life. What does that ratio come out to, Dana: 0.98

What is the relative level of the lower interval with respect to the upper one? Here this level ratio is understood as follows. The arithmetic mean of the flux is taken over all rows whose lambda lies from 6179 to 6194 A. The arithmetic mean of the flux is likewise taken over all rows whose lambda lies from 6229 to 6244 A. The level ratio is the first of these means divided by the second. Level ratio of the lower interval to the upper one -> 1.04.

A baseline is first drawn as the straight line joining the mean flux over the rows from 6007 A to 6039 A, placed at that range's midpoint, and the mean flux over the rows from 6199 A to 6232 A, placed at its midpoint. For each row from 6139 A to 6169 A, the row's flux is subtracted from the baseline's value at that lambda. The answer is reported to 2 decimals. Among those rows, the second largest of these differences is 0.20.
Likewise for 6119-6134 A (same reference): 0.02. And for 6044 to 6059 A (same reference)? 0.05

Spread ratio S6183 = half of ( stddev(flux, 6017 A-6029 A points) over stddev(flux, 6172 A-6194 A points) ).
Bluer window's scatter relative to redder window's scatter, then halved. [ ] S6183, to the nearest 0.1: 0.1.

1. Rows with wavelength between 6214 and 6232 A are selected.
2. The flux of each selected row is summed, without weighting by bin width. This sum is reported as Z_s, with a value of 39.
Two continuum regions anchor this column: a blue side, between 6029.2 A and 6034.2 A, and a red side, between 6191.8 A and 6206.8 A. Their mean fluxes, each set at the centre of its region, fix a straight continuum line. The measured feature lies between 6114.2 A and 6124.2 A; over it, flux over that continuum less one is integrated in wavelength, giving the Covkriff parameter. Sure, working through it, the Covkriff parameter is 0.17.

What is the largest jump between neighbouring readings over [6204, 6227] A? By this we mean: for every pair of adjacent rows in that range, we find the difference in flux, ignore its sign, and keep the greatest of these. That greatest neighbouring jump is 0.05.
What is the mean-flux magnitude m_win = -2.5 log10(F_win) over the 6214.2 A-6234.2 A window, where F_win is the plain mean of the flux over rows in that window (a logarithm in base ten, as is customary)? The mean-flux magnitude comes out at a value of -1.86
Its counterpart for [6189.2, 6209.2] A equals -1.88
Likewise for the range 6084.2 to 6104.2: -1.90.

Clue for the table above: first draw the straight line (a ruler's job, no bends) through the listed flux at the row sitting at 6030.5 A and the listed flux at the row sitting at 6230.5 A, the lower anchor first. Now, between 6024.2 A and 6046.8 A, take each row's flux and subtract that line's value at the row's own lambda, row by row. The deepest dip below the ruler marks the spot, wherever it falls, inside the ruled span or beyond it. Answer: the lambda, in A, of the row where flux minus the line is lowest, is 6045.5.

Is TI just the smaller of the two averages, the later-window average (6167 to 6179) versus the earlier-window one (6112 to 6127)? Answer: 5.63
